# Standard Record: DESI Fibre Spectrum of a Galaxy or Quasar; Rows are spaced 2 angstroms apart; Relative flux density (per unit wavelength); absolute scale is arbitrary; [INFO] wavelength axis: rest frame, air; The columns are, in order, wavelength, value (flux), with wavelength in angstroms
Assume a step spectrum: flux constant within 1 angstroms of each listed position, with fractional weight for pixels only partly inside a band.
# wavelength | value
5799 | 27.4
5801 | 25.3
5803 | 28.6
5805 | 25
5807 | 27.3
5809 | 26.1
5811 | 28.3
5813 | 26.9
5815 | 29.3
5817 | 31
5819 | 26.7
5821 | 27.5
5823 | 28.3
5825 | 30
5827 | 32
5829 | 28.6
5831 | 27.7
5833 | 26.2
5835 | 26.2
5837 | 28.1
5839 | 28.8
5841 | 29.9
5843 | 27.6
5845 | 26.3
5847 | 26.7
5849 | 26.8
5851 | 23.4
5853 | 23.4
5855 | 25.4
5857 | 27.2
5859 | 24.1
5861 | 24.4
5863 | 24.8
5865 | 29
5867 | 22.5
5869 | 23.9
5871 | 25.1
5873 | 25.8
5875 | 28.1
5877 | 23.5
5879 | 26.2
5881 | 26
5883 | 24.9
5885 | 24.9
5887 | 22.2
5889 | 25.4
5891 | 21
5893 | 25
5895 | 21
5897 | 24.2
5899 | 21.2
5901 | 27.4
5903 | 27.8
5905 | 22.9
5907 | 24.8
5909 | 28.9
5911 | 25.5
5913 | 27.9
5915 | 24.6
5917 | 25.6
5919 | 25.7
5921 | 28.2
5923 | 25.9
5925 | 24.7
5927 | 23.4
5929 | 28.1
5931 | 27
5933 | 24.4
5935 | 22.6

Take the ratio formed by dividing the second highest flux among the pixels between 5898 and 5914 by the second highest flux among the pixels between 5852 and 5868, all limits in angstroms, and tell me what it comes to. 1.03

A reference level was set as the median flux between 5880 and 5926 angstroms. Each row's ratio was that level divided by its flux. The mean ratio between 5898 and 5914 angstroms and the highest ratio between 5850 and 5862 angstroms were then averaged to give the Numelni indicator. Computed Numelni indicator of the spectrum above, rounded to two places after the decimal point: 1.02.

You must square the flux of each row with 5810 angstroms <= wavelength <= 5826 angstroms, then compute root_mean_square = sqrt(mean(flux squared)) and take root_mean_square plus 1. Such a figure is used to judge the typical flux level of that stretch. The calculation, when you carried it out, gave 29.5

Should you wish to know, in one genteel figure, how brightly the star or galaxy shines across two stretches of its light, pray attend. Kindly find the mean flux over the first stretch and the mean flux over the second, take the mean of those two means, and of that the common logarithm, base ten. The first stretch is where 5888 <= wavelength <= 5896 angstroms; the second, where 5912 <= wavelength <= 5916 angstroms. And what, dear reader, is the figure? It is 1.39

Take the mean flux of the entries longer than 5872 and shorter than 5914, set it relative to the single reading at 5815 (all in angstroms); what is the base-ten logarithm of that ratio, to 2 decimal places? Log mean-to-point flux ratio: -0.07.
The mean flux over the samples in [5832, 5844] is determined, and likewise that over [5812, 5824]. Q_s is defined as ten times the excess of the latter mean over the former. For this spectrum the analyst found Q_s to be 5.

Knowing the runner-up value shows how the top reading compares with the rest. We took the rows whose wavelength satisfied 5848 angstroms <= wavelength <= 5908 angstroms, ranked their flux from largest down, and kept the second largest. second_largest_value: 28.1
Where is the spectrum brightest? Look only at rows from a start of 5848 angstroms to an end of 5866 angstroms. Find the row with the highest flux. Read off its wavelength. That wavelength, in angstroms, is 5865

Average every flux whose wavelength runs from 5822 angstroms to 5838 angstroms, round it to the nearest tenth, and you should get 28.4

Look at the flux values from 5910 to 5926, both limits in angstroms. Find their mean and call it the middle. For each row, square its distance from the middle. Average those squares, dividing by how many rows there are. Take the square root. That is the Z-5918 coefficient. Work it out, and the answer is 1.26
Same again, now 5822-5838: 1.80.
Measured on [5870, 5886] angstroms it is 1.25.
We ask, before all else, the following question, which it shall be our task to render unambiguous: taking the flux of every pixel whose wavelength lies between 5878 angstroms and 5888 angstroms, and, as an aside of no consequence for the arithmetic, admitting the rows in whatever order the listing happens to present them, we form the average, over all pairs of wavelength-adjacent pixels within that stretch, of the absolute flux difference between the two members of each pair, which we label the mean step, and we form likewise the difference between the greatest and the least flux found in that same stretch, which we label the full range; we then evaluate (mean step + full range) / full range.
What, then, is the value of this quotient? 1.25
